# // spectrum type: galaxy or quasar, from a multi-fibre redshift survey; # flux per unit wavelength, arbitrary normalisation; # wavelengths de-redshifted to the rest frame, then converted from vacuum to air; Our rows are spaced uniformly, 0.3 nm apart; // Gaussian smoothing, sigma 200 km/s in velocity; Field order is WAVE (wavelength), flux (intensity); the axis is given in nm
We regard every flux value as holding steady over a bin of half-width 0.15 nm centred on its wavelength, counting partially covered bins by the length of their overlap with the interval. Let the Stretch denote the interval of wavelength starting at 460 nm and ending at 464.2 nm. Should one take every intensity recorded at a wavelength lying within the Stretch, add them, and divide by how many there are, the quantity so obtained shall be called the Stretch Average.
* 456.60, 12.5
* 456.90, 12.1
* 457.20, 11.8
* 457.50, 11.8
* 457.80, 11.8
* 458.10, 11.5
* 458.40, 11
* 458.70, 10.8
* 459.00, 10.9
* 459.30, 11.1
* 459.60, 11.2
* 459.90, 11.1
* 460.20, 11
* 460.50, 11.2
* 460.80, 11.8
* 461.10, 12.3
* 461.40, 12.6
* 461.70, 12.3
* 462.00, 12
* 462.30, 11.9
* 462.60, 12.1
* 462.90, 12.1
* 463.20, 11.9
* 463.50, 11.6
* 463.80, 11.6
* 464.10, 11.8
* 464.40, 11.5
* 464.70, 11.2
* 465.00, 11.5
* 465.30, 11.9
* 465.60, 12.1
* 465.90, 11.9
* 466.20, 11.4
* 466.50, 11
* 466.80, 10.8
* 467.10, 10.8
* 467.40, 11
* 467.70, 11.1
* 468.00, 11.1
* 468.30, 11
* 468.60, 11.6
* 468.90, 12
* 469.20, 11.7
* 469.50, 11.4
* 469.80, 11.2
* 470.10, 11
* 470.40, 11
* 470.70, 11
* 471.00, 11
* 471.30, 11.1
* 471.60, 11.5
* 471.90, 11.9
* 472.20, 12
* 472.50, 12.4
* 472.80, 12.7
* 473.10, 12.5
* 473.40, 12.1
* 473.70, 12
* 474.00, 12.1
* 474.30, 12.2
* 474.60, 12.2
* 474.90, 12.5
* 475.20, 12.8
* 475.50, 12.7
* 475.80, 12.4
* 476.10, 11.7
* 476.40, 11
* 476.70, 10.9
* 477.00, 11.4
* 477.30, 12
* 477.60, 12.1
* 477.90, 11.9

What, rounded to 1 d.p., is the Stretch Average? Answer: 11.9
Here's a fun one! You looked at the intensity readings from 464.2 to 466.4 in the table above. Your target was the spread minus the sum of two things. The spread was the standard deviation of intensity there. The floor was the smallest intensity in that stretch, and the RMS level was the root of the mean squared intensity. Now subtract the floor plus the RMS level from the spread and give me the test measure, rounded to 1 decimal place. -22.5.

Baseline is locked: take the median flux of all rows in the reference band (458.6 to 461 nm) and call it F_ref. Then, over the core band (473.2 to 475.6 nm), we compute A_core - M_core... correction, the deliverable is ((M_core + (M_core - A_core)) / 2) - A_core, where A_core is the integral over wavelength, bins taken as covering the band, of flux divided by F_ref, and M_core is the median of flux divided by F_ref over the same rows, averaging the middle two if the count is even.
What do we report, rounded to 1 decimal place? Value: -2.9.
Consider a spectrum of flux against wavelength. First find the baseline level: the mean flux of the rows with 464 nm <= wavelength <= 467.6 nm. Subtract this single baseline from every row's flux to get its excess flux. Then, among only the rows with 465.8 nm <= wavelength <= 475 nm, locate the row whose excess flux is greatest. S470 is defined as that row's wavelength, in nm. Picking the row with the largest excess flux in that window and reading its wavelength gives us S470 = 472.80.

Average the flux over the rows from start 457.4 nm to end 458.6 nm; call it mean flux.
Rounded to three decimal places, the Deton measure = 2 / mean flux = 0.174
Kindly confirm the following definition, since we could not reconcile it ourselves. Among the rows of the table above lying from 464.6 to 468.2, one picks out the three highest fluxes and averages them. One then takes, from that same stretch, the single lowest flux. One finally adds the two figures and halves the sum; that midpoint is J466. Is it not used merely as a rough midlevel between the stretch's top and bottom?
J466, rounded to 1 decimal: 11.4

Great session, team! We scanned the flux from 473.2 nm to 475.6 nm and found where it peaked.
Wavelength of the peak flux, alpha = 475.20 nm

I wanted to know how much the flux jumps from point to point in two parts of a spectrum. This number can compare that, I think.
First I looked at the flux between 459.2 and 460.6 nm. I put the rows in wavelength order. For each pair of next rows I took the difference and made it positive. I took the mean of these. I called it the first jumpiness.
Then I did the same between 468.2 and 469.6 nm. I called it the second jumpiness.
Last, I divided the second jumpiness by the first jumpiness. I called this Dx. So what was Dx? 3.2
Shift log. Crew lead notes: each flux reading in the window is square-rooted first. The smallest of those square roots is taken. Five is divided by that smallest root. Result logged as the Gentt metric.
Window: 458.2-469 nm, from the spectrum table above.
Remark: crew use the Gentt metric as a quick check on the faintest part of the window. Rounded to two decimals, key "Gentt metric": 1.52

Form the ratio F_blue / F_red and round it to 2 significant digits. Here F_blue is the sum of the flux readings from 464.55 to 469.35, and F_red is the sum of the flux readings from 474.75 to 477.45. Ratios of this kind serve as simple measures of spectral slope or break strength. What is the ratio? 1.7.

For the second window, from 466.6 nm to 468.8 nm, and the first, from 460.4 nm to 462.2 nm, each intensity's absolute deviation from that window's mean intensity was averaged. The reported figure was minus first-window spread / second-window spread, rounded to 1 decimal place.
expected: -2.0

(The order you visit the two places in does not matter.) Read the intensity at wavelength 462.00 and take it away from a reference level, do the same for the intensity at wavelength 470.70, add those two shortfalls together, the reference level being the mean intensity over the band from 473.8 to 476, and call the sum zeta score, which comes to 1.8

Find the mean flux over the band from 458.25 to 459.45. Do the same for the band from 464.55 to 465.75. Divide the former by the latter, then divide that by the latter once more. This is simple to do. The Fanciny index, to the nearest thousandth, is 0.080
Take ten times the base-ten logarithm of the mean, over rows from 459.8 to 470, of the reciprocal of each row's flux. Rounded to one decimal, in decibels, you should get -10.6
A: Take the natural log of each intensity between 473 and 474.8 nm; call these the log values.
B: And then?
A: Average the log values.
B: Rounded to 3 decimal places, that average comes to 2.500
